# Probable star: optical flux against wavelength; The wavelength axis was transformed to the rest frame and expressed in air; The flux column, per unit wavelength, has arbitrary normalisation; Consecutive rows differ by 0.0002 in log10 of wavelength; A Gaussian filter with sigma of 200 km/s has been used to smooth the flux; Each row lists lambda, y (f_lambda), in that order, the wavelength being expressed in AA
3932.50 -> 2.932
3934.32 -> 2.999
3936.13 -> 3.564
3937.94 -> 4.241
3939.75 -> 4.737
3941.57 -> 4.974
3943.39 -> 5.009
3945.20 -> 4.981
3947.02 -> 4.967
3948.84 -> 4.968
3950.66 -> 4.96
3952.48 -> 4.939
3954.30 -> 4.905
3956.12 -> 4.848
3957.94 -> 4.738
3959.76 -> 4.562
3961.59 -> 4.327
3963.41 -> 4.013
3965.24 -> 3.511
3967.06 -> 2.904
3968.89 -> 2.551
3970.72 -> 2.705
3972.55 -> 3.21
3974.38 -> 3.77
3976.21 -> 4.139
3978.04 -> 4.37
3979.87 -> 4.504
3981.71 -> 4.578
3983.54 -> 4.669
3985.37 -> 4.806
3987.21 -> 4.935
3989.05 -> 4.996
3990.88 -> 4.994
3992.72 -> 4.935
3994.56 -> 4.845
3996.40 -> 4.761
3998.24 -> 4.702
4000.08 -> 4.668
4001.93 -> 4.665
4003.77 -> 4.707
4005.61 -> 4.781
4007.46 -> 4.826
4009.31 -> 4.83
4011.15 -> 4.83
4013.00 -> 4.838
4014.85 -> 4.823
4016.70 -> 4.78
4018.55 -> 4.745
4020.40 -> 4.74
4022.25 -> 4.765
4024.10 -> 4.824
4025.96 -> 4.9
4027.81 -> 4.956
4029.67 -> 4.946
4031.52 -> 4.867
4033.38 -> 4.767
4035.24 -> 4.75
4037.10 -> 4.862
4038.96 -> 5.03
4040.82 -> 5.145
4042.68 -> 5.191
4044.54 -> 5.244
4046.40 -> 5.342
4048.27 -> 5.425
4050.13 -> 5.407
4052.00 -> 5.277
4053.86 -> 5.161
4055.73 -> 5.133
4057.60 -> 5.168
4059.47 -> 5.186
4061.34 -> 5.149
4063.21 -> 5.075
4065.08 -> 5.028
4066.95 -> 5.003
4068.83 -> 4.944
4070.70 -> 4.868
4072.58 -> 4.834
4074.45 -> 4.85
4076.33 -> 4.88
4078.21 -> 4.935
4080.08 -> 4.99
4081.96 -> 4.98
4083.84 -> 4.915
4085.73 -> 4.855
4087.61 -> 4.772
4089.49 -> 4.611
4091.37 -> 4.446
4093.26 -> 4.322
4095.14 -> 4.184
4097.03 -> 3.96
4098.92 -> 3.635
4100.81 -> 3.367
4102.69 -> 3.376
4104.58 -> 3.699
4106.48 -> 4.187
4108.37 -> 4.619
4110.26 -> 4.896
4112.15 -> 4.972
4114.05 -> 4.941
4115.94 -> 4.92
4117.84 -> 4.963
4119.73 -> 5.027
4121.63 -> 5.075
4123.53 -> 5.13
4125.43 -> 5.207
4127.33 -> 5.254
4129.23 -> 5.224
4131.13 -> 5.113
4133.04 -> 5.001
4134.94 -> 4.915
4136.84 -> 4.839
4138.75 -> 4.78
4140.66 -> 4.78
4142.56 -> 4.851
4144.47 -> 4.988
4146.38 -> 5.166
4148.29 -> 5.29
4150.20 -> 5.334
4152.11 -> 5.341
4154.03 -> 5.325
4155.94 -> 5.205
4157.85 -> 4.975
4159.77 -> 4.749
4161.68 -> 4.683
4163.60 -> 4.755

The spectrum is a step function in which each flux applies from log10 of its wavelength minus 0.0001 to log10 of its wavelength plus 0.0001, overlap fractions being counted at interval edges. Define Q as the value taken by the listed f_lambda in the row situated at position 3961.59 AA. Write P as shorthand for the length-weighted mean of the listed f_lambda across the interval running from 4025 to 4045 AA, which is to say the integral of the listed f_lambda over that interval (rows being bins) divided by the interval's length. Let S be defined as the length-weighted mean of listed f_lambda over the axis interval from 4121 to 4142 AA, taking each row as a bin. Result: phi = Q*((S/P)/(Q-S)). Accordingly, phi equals -6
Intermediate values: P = 5.0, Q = 4.327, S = 5.0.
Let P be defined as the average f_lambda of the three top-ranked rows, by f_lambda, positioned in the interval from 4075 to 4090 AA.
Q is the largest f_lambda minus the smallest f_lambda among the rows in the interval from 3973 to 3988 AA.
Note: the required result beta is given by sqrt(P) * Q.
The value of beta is 2.6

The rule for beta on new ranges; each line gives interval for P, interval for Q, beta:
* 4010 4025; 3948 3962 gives 1.4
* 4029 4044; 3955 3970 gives 5.2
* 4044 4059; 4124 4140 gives 1.1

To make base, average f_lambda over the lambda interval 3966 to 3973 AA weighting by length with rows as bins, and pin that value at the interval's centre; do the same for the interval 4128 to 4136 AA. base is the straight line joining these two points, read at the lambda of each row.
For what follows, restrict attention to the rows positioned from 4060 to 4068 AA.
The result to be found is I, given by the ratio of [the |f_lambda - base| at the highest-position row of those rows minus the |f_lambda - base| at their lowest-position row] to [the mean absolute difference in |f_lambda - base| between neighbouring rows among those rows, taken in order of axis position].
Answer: -3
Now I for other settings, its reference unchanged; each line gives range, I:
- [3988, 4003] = -7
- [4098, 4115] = -4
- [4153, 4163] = 4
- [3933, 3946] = 6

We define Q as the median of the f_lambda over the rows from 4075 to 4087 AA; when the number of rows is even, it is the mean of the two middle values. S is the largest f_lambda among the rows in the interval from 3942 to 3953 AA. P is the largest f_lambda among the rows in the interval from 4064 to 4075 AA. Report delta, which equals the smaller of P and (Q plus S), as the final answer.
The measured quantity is 5.0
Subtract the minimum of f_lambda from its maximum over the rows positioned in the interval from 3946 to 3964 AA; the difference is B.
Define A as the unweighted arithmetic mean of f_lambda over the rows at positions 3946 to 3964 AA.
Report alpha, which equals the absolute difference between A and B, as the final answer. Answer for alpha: 3.8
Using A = 4.7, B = 1.0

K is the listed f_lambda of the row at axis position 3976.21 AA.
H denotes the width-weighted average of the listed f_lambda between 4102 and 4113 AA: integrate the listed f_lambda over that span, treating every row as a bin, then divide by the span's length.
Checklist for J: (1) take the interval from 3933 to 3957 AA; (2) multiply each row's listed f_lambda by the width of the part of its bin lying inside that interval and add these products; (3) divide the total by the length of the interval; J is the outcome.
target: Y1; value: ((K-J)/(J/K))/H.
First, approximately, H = 4.3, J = 4.6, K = 4.139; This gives -0.10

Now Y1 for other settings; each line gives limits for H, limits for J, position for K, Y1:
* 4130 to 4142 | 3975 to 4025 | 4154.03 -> 0.13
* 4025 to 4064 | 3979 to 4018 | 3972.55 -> -0.21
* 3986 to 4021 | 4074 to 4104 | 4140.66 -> 0.08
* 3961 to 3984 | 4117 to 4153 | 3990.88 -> -0.02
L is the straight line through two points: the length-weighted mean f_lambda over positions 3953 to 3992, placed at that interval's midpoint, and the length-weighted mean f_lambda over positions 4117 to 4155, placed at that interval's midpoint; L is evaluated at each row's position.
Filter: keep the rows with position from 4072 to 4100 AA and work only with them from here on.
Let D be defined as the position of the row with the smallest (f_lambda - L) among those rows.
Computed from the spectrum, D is 4098.92 AA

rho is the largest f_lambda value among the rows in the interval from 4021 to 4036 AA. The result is 4.956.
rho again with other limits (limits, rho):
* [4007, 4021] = 4.838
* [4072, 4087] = 4.99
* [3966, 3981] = 4.504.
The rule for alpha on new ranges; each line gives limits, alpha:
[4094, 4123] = 2.7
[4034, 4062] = 4.5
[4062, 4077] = 4.7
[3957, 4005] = 1.8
